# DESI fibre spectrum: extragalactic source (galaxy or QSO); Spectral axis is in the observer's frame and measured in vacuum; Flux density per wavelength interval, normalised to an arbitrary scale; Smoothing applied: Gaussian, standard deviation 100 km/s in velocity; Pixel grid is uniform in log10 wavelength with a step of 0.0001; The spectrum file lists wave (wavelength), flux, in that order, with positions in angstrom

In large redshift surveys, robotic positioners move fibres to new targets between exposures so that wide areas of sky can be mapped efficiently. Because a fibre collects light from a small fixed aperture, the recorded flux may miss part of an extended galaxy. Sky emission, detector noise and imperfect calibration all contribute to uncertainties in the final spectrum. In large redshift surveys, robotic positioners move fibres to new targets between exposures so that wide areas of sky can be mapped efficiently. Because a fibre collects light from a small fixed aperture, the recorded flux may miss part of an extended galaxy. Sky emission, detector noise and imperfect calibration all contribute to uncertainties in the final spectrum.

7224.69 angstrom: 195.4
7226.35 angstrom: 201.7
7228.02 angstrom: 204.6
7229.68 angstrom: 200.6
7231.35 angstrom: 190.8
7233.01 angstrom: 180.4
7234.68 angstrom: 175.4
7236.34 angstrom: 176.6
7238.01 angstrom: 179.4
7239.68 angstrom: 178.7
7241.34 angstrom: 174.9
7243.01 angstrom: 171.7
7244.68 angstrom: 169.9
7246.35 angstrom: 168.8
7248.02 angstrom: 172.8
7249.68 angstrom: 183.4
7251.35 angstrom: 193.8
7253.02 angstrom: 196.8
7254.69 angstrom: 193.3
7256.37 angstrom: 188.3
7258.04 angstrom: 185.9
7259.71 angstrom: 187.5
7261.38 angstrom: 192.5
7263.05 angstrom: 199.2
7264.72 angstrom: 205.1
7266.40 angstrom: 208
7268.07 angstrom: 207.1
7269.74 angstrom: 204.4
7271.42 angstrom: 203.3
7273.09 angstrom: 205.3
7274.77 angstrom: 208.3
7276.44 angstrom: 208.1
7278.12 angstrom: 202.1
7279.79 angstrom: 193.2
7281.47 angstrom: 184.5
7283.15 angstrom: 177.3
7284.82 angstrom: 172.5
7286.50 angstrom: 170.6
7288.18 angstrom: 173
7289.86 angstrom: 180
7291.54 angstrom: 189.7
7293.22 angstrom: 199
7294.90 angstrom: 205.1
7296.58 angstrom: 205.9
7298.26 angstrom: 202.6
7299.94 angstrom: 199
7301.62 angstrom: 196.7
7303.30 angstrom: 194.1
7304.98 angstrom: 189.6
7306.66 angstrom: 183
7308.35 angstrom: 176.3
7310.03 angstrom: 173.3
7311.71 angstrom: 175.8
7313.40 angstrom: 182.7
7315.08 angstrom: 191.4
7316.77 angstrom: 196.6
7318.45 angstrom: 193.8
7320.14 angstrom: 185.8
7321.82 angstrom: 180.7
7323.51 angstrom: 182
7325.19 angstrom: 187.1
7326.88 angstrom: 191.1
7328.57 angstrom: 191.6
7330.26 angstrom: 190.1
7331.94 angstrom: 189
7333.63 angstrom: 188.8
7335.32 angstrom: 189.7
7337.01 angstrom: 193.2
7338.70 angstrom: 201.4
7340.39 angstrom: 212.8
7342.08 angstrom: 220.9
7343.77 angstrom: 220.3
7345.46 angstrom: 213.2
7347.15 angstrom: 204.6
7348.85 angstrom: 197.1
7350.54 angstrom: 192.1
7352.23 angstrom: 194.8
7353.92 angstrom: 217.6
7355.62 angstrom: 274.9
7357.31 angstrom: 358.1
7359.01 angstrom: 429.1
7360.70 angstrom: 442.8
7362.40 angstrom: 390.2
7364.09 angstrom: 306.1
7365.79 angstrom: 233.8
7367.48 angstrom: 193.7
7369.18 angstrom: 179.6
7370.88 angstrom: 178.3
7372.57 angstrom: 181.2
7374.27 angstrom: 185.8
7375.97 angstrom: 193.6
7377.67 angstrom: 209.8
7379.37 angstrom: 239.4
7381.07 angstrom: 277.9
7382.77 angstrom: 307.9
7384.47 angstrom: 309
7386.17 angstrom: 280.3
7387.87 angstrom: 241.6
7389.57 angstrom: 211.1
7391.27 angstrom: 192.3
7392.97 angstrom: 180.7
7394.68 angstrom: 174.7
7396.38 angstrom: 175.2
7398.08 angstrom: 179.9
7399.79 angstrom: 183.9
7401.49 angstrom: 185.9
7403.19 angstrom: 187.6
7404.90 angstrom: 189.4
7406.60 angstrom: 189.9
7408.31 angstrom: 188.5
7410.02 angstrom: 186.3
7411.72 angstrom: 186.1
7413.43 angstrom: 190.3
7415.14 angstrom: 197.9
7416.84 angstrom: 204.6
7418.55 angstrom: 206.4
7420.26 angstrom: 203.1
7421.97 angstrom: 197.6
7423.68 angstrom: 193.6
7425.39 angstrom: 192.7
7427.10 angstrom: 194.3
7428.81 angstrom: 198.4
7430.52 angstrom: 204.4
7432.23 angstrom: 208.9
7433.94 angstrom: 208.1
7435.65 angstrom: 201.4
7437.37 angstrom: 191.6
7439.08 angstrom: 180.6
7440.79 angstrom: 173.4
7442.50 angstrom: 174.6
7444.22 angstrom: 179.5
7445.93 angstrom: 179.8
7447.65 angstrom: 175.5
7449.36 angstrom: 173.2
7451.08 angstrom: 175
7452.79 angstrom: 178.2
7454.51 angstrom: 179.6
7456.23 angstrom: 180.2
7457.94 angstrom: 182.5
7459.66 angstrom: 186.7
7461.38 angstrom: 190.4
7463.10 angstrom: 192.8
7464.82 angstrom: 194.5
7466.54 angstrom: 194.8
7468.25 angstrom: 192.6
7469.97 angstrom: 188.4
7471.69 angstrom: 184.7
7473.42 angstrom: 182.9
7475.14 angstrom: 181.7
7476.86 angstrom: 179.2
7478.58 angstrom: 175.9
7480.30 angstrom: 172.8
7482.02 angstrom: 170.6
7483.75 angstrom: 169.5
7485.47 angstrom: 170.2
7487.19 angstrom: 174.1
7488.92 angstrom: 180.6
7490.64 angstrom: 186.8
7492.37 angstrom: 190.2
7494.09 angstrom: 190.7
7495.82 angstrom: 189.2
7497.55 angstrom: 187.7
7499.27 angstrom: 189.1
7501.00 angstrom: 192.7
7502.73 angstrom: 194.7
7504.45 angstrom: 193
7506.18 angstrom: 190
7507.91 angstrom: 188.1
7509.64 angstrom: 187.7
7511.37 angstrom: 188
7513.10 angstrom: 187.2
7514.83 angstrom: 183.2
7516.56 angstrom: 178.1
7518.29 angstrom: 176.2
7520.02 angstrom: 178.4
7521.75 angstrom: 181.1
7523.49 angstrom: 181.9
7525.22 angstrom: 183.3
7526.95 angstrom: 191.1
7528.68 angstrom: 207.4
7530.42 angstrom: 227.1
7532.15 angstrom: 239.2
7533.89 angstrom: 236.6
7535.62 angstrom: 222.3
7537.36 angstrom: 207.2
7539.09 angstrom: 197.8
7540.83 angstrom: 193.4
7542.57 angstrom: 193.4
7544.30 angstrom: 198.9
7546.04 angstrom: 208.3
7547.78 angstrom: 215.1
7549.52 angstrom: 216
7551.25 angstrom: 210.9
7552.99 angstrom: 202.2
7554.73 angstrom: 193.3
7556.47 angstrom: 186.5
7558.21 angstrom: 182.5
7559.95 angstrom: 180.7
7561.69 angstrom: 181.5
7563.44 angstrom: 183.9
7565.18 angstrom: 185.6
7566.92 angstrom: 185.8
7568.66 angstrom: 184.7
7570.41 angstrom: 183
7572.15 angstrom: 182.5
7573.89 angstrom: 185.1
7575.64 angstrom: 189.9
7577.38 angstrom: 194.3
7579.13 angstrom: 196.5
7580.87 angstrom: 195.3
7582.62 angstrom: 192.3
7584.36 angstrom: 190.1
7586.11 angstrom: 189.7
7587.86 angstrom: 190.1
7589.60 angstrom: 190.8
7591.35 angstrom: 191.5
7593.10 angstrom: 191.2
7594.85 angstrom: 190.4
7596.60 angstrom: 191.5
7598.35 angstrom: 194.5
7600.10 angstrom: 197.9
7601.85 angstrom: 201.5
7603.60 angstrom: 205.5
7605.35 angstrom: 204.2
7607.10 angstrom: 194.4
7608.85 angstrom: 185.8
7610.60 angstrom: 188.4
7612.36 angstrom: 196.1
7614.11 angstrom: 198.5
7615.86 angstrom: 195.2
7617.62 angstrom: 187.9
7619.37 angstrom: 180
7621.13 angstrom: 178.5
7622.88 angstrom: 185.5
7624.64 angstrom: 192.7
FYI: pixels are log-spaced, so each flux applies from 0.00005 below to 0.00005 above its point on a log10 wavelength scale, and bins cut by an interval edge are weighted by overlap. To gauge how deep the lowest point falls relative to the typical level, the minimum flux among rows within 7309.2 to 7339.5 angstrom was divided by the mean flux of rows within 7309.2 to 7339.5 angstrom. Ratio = 0.922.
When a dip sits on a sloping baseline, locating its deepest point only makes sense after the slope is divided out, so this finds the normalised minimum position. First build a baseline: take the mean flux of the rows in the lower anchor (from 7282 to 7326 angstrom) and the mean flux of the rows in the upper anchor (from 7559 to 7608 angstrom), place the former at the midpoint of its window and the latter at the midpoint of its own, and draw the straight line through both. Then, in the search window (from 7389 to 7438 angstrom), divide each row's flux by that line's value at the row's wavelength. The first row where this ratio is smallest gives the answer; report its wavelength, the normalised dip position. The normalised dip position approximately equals 7394.68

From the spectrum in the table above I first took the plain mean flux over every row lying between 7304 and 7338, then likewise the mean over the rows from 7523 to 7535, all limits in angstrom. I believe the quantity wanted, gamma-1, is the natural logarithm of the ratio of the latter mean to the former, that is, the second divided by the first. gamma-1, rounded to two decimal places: 0.12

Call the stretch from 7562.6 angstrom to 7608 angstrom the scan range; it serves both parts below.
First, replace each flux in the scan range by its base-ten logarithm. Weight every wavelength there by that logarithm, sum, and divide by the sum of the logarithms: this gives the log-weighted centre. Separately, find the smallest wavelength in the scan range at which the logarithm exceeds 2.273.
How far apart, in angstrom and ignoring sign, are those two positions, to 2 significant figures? 9.7 angstrom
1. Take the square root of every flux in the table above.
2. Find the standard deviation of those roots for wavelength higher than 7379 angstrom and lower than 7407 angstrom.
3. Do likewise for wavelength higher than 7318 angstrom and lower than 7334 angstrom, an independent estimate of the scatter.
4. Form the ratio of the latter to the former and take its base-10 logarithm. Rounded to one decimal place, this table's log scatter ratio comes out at -1.0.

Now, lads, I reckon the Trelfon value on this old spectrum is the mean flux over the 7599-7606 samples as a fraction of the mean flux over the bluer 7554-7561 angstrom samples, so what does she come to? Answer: 1.09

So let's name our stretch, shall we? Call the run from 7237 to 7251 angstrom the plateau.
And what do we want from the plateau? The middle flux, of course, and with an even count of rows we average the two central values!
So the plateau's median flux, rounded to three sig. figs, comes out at 174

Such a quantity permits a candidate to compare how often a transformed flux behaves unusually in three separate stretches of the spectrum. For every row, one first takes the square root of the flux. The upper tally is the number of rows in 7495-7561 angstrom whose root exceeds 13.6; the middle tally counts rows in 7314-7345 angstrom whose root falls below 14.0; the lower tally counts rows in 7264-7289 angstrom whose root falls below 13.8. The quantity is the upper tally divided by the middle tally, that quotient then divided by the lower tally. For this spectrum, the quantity 0.45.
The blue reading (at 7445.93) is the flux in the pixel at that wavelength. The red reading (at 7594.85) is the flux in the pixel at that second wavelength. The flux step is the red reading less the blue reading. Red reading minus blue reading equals 11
